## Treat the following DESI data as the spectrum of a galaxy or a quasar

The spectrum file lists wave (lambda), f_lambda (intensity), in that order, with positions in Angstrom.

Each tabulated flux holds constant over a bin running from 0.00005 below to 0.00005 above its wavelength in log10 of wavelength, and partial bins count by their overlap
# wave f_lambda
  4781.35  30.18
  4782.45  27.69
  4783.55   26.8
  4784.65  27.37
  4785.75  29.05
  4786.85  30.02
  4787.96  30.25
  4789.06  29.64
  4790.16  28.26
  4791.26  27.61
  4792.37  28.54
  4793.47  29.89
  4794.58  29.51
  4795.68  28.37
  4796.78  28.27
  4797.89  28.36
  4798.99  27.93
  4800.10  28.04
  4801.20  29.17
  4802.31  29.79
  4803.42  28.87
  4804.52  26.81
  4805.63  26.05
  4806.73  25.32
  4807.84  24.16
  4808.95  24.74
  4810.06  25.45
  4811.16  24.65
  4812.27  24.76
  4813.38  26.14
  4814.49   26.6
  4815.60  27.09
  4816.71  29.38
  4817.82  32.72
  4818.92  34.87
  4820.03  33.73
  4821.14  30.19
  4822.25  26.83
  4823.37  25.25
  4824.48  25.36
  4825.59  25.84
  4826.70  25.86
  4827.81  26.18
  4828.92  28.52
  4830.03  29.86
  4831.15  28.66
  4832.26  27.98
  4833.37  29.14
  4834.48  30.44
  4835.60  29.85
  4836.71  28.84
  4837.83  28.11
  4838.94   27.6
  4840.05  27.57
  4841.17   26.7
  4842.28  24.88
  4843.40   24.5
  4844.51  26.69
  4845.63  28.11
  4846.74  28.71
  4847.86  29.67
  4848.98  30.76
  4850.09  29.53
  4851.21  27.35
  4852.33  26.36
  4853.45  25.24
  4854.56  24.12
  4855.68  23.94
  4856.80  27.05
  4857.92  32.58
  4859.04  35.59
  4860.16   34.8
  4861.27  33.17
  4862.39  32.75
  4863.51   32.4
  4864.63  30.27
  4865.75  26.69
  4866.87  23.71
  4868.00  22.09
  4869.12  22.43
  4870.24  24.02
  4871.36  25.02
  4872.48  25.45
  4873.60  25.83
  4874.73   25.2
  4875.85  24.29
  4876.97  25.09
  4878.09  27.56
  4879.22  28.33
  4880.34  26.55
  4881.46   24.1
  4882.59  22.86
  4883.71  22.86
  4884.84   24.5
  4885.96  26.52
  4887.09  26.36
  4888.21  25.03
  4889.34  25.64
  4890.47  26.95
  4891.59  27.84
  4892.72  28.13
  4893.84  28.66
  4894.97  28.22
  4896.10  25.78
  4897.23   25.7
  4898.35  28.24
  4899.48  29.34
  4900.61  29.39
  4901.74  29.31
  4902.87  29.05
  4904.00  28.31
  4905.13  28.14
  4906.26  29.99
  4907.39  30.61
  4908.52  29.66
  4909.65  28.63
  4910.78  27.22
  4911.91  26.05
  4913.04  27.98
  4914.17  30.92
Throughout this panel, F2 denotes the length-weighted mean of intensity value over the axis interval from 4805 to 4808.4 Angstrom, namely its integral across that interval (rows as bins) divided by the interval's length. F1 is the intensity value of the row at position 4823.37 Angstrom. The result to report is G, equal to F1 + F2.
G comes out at 50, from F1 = 25.25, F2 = 25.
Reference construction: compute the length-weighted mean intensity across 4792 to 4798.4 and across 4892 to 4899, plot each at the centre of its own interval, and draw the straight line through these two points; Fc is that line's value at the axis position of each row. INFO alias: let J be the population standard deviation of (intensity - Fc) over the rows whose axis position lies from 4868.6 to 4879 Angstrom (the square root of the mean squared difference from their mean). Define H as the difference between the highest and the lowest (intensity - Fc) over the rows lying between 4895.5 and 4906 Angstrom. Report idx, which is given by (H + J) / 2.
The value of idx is 2.5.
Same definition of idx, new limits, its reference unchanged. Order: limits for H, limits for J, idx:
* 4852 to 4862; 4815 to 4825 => 7.6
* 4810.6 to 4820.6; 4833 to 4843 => 5.9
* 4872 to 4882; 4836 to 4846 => 2.8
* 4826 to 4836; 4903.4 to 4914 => 3.0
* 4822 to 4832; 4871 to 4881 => 3.0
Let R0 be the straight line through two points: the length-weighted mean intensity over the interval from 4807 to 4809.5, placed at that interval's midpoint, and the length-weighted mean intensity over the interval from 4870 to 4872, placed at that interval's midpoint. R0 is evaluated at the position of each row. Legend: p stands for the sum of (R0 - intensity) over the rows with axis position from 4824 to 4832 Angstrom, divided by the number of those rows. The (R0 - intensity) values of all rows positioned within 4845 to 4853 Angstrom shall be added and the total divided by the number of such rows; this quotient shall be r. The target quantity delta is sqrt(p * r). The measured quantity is 3.3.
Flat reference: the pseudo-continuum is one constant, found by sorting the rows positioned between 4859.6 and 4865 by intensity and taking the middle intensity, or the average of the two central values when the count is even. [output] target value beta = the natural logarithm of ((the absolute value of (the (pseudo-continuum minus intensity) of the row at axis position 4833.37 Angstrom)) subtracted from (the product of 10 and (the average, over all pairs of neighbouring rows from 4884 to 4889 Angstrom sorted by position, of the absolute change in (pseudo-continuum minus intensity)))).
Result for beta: 2.1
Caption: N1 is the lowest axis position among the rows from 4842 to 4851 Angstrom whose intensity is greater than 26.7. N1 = 4845.63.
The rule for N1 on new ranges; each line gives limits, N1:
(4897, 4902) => 4898.35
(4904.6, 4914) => 4905.13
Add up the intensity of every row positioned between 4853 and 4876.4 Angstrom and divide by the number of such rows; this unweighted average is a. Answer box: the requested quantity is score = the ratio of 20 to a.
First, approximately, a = 27.5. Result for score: 0.728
